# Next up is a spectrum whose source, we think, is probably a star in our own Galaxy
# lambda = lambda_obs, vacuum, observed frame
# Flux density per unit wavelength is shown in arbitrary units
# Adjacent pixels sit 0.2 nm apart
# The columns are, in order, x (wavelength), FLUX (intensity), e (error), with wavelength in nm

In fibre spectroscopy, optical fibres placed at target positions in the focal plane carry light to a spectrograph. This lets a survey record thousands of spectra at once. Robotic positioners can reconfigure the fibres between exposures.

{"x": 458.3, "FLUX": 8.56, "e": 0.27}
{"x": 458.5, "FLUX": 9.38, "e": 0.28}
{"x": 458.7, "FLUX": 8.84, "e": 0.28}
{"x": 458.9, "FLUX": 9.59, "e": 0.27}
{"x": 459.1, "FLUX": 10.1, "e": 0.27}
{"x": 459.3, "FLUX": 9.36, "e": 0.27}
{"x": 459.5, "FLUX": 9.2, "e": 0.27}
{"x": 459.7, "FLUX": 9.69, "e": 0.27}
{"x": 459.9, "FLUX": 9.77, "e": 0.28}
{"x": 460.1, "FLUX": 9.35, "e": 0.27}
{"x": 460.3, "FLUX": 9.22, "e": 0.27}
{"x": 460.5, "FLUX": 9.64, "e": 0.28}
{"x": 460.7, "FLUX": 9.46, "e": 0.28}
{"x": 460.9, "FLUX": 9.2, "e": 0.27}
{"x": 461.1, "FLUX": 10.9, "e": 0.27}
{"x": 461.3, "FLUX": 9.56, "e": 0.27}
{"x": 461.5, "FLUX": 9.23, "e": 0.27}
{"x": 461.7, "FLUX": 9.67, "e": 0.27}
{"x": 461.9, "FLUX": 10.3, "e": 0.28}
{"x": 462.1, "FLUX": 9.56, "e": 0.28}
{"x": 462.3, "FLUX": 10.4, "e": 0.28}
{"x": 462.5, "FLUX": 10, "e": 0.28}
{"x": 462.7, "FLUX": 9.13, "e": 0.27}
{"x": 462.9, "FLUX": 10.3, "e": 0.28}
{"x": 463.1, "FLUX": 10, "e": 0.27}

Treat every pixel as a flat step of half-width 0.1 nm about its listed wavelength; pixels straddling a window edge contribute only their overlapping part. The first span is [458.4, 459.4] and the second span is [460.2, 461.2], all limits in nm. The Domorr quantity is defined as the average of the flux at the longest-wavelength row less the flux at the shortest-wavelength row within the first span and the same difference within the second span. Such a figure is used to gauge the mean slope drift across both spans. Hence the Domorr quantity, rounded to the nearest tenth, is 0.8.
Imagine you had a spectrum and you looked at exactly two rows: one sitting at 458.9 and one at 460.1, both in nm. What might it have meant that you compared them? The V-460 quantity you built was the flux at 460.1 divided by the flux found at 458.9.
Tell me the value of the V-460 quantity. 0.97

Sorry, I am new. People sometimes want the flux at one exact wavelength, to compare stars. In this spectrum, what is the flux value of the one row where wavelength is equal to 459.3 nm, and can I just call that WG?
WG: 9.36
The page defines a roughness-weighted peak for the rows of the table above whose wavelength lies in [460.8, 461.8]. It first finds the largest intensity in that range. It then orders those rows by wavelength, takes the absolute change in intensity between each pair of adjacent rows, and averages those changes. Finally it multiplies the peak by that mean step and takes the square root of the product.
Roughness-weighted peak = 3.2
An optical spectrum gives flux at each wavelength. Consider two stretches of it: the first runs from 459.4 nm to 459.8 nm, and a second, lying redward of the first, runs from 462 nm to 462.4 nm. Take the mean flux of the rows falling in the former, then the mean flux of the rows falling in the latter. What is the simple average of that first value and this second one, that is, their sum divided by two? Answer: 9.7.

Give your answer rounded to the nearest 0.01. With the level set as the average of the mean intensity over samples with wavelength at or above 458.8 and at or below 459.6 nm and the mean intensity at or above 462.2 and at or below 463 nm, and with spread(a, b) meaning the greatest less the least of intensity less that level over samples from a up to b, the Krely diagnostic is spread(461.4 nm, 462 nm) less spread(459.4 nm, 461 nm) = 0.50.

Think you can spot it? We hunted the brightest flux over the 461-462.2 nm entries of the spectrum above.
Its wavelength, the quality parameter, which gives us 461.1 nm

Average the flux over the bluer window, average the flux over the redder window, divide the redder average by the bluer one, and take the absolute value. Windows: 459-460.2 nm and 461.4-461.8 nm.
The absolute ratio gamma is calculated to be 0.99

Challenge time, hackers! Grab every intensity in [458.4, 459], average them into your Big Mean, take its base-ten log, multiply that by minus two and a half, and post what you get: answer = -2.42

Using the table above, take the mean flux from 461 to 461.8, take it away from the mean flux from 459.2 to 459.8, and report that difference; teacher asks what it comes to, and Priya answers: -0.42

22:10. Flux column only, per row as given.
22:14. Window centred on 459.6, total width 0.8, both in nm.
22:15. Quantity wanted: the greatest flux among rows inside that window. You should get 9.77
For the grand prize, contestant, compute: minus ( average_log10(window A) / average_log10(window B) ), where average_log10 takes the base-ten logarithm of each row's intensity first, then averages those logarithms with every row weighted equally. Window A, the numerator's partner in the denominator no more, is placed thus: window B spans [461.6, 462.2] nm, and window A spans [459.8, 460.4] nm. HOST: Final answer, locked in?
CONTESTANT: -0.98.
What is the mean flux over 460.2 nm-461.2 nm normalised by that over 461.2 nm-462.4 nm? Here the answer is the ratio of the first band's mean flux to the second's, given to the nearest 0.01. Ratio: 0.99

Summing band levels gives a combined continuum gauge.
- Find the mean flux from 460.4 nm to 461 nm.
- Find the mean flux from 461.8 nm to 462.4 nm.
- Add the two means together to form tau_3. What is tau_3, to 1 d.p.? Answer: 19.5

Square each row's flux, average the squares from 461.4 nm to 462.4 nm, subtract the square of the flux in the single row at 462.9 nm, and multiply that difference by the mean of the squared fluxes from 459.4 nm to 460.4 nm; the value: -823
